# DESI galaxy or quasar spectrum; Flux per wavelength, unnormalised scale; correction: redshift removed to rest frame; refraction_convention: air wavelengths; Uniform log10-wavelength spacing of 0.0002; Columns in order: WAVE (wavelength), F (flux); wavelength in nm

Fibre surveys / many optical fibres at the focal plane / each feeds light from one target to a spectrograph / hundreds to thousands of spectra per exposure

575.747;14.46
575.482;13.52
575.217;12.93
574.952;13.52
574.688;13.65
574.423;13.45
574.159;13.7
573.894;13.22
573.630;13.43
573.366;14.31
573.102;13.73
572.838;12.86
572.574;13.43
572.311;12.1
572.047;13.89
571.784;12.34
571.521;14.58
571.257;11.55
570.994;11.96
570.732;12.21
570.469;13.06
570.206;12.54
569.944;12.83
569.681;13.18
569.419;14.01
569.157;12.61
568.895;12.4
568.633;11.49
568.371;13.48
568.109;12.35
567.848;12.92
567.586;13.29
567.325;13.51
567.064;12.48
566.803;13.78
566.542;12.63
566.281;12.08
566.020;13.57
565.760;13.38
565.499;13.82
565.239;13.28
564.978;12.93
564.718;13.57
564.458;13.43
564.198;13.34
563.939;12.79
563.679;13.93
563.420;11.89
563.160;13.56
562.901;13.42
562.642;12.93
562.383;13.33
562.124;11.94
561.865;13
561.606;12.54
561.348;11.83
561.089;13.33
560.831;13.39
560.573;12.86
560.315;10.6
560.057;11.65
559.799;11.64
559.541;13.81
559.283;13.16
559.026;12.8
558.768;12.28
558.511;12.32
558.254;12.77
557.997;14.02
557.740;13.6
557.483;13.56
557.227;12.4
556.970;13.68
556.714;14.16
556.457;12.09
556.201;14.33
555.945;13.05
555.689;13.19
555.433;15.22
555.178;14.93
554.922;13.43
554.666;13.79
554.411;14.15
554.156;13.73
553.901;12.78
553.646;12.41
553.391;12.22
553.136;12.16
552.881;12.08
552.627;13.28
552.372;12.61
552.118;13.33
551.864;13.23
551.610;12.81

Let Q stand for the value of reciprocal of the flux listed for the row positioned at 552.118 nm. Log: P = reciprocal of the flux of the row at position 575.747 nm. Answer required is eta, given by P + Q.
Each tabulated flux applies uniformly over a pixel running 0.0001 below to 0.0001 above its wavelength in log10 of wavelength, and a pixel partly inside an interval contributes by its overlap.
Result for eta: 0.144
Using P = 0.069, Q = 0.0750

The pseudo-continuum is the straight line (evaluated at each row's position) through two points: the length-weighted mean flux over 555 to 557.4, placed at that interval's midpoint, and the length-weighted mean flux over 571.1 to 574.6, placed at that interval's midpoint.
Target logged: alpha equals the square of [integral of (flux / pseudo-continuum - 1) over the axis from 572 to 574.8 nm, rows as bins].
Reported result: 0.0012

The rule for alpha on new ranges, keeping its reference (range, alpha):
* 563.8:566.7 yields 0.0036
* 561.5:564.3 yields 0.0124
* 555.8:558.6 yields 0.0054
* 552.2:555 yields 0.0242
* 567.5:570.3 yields 0.0128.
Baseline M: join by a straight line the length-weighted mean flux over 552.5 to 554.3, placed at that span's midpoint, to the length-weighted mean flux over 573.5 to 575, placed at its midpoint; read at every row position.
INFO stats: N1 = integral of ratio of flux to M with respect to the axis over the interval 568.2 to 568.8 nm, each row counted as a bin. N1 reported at 0.563 nm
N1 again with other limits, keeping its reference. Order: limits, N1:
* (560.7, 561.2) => 0.515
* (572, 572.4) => 0.384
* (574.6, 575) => 0.403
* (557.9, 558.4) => 0.518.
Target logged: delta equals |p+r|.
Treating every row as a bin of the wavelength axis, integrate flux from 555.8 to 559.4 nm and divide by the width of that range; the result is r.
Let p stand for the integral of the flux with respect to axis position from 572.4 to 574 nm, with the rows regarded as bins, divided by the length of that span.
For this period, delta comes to 26.6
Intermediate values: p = 13.5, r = 13.2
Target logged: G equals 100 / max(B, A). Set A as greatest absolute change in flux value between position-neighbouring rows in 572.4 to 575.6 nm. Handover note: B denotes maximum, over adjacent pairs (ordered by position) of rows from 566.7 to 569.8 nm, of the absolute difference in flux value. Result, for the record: 50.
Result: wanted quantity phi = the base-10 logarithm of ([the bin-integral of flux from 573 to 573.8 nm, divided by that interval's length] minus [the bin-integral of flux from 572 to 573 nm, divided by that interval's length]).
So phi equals -0.10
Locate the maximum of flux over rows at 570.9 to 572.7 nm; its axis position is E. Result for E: 571.521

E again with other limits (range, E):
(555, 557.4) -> 555.433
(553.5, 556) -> 555.433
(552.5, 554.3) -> 554.156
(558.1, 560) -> 559.541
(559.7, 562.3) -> 560.831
